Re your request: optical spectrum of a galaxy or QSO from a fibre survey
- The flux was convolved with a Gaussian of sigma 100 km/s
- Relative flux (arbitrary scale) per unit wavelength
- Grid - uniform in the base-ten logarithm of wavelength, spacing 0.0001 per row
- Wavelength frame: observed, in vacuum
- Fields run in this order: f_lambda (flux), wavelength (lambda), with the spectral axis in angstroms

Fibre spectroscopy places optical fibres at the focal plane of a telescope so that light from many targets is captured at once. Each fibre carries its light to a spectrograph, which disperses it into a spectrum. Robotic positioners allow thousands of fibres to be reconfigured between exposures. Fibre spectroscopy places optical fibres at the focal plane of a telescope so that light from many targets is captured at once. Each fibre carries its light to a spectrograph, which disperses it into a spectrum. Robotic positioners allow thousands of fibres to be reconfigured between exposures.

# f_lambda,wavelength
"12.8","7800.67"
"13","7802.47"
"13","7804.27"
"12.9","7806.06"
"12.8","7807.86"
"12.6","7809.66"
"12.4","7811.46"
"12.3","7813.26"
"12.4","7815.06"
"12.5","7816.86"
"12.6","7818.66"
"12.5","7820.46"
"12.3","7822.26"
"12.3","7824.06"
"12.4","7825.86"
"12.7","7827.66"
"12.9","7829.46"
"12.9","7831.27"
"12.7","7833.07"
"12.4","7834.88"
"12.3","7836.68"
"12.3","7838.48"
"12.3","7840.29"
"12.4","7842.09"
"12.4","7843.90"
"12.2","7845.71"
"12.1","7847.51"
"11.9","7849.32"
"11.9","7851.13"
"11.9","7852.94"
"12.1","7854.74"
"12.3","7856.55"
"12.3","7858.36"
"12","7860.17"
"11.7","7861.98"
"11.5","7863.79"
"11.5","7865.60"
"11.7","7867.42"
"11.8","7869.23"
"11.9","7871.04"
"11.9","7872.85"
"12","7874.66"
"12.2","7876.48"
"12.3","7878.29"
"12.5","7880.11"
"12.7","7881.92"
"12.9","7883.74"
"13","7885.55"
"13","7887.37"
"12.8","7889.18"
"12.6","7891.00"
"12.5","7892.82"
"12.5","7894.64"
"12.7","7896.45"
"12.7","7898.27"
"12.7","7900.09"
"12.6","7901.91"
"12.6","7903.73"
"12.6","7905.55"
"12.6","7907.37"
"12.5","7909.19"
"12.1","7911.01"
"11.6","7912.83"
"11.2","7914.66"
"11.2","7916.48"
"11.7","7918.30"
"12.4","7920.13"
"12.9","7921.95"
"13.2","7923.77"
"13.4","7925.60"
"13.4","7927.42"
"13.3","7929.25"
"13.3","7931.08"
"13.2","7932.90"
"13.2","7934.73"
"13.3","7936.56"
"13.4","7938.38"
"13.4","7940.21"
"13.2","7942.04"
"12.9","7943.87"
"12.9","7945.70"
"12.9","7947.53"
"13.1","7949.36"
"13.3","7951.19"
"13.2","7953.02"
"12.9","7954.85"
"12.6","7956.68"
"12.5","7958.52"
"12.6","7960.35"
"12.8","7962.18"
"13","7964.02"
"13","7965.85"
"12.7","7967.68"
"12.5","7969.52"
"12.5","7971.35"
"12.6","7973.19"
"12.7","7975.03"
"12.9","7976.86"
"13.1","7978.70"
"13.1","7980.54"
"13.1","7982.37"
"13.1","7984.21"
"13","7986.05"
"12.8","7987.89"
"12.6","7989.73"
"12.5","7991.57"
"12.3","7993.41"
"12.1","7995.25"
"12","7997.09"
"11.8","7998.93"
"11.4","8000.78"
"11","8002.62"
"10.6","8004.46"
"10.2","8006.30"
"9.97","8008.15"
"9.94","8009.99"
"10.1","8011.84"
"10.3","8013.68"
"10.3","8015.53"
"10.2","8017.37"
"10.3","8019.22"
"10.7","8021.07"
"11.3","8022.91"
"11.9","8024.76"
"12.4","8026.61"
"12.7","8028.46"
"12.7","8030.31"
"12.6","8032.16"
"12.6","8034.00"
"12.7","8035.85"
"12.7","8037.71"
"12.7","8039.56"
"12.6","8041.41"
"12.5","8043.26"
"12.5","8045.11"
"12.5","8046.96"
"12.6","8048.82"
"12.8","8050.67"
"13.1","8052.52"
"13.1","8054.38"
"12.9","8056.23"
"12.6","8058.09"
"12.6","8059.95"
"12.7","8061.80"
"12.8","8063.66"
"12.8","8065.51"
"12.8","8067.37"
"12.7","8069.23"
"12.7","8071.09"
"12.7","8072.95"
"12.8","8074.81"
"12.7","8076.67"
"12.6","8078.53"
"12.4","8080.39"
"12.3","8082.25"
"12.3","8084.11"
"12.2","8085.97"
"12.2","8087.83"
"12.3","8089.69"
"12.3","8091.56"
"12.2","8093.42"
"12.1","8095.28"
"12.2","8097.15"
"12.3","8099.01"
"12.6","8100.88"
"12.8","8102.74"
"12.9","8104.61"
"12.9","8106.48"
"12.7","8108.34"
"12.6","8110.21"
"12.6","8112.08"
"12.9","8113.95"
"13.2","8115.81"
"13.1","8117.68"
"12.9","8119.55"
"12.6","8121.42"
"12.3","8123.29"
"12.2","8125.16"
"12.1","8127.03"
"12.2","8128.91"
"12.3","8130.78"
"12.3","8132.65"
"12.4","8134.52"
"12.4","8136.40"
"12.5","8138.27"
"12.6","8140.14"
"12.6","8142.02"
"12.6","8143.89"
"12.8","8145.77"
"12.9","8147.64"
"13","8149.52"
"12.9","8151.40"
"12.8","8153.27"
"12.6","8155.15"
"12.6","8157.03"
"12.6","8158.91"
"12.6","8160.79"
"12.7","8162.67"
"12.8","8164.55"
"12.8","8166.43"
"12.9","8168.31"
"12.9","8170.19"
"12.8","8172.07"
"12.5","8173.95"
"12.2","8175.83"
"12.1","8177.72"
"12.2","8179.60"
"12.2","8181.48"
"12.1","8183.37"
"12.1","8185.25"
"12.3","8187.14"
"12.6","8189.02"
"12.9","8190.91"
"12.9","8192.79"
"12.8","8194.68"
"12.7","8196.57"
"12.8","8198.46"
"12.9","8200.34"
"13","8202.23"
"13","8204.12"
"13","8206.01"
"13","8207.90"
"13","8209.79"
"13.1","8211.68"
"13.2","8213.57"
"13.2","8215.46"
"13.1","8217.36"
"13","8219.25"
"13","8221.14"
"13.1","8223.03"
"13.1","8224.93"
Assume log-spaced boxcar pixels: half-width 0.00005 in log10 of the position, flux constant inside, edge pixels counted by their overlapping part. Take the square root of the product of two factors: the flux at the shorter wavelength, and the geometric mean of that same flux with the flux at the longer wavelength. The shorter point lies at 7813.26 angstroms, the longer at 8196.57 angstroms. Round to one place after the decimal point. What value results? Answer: 12.4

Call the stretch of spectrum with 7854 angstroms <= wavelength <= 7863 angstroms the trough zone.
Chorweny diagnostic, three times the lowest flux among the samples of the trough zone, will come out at 35.1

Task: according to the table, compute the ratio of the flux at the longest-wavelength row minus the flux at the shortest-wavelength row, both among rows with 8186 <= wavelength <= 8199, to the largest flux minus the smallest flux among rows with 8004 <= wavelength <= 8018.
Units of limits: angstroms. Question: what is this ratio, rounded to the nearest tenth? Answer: 0.8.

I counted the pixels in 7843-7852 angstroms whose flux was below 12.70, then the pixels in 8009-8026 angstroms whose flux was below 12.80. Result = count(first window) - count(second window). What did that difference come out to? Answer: -4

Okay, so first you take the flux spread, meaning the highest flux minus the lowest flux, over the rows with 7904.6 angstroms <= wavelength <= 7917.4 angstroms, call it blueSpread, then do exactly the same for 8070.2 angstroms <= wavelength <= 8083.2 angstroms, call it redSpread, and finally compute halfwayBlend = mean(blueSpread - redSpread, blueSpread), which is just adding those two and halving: 1.15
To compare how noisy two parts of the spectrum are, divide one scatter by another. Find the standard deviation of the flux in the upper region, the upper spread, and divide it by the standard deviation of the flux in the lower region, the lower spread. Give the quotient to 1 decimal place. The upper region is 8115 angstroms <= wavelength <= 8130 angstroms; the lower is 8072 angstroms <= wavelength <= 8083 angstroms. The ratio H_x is 2.3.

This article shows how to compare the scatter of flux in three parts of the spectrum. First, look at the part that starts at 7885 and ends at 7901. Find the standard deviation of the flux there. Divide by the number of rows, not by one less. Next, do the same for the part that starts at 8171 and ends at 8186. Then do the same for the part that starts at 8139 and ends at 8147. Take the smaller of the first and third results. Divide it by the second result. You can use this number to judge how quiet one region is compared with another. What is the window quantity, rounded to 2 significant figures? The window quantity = 0.37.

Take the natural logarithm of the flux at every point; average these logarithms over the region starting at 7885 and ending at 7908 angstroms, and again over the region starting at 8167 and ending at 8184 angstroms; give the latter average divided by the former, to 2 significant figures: 0.99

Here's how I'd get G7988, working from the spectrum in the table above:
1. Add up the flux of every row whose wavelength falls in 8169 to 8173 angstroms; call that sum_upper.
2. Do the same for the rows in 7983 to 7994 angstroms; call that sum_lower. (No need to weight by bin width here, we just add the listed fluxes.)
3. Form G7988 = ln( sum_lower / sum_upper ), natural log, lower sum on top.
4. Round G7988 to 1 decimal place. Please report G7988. 1.1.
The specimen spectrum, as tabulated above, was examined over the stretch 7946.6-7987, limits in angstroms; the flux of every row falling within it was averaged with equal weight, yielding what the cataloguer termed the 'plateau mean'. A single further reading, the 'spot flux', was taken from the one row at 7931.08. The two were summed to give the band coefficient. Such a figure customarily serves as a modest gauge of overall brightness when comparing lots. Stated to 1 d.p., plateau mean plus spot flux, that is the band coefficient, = 26.2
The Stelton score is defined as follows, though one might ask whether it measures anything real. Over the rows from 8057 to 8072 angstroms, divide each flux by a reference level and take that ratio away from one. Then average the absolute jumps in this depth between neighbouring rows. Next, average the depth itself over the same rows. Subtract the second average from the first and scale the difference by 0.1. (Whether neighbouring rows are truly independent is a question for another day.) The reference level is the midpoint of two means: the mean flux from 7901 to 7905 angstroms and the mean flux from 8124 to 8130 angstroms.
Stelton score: 0.0030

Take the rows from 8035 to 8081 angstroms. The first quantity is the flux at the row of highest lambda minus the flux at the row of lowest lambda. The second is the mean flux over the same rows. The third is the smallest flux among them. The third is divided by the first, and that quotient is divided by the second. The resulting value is -3.3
